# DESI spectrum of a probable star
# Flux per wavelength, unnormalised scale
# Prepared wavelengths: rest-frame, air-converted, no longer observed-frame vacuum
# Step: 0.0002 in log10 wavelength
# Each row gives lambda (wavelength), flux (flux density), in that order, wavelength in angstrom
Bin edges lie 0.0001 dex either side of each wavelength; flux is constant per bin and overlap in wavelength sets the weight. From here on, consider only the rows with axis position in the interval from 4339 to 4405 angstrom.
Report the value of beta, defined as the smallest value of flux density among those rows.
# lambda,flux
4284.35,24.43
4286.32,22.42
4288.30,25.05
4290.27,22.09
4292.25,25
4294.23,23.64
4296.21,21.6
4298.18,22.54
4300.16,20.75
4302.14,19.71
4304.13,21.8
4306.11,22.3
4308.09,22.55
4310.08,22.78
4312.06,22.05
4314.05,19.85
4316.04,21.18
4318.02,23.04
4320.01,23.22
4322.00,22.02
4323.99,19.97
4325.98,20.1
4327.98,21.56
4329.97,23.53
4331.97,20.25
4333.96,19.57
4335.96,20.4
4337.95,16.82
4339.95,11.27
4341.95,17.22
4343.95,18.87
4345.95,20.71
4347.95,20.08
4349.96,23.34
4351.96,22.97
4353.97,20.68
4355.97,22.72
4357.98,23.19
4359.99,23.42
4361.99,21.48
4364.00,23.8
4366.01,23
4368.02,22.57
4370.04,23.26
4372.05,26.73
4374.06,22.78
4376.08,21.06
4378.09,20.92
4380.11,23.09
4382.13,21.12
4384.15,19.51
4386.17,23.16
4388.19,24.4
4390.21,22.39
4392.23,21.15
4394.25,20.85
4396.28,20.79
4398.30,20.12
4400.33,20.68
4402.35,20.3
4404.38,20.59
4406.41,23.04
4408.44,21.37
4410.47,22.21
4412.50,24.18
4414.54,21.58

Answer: 11.27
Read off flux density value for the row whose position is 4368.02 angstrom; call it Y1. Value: 22.57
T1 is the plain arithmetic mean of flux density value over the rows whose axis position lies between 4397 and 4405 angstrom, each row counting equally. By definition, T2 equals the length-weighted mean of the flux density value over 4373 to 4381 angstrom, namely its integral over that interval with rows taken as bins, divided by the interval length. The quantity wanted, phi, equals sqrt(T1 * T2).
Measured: 21.2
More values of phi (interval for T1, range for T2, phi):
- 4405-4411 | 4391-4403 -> 21.4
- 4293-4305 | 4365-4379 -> 22.3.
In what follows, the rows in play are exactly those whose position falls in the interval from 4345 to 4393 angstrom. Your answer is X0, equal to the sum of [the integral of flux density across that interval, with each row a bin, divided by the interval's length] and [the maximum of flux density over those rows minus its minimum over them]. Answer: 30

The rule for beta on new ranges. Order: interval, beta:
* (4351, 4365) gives 20.68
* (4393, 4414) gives 20.12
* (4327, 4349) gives 11.27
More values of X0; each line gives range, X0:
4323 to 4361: 33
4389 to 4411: 24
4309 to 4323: 25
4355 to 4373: 29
